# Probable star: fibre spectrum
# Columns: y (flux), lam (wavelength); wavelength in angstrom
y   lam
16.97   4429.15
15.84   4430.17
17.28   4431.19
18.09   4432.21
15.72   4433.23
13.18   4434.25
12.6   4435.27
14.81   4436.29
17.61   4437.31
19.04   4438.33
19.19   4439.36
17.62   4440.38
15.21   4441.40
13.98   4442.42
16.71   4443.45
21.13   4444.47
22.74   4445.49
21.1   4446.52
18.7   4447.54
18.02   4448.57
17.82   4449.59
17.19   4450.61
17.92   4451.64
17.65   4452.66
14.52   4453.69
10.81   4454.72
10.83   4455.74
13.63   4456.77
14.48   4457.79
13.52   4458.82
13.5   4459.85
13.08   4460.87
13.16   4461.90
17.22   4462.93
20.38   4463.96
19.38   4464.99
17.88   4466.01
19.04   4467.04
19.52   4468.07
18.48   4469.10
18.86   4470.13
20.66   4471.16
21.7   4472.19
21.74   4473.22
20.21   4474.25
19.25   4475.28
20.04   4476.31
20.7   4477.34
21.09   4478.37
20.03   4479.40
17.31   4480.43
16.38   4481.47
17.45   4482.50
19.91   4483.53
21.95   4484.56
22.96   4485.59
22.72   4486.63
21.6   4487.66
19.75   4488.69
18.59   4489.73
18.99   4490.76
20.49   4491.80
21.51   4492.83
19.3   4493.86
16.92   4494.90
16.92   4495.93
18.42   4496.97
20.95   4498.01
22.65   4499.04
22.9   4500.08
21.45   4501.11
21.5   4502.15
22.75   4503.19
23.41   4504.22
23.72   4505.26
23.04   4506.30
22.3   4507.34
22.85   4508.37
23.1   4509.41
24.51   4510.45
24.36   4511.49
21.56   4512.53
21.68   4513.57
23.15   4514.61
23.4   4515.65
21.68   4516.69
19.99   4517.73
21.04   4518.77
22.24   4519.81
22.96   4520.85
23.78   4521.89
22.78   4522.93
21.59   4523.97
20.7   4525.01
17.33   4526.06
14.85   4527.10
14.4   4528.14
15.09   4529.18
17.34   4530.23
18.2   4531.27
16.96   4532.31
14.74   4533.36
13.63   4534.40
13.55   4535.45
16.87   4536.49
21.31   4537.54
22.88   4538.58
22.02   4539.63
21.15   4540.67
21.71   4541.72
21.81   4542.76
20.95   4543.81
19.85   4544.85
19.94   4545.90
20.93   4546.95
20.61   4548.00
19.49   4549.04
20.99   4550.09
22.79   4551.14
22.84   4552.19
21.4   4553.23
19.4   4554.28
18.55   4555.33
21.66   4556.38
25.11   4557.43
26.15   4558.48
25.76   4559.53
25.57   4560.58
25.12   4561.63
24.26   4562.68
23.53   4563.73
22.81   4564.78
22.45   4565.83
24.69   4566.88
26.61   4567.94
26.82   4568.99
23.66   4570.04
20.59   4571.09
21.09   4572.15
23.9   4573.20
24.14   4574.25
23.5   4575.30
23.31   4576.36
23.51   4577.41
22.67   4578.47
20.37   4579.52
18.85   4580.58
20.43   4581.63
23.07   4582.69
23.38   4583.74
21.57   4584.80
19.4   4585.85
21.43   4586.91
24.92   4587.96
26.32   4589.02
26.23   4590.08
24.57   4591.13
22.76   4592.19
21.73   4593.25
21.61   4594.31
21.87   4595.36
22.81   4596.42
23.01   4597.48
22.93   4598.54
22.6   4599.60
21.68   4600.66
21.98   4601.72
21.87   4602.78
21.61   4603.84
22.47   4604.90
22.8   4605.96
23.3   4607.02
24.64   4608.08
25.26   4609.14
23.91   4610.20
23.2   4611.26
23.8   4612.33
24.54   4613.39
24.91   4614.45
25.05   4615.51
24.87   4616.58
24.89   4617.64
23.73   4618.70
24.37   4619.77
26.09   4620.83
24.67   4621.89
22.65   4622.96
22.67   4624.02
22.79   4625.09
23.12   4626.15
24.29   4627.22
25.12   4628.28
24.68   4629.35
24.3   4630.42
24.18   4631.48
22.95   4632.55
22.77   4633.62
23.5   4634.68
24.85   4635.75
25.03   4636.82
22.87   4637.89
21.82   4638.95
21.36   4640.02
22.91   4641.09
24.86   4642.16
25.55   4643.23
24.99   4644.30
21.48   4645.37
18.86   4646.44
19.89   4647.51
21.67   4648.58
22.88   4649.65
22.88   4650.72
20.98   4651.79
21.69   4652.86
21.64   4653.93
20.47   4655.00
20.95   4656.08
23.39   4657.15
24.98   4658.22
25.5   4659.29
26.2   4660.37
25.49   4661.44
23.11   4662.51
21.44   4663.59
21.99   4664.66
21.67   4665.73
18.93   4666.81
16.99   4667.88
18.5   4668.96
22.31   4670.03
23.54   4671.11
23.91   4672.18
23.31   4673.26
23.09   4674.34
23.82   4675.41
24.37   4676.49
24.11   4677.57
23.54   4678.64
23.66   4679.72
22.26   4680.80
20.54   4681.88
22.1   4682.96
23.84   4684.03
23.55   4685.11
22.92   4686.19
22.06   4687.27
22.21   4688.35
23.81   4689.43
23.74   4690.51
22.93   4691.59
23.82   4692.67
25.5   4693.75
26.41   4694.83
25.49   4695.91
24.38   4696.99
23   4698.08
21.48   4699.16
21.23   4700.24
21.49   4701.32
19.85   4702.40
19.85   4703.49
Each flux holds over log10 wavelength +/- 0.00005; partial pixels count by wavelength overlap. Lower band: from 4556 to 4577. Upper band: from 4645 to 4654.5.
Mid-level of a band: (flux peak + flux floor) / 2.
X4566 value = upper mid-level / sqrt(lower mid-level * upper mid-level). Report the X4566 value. 0.94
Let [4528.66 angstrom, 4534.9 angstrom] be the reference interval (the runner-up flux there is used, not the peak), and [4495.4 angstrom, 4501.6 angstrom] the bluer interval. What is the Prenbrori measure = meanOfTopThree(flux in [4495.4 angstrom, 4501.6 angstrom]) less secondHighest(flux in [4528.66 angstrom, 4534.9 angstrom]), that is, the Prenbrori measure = 5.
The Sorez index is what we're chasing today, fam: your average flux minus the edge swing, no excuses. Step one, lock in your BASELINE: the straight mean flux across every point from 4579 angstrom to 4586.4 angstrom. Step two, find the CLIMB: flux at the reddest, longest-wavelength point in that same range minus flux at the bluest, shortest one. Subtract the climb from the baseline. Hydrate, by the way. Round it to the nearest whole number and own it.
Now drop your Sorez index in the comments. 22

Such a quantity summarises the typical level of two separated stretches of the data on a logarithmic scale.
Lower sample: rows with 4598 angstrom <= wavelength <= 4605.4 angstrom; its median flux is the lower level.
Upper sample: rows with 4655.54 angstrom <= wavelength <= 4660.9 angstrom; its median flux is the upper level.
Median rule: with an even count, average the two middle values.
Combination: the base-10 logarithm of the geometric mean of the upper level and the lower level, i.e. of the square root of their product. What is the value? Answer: 1.37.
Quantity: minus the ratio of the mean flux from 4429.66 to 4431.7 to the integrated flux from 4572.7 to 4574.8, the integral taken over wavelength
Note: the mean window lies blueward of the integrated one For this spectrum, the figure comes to -0.327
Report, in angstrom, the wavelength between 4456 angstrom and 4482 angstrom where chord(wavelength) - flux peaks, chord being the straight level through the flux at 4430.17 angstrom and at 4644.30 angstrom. 4460.87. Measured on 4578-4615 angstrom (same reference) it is 4580.58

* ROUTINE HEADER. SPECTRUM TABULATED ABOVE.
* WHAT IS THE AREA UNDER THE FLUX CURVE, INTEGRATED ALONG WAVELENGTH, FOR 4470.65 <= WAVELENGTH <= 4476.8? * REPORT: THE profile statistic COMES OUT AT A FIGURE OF 127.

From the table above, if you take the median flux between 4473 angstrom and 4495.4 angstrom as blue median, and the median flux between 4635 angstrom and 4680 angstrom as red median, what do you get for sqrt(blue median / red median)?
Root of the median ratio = 0.94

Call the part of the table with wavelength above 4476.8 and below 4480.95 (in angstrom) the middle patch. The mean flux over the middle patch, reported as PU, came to 19.8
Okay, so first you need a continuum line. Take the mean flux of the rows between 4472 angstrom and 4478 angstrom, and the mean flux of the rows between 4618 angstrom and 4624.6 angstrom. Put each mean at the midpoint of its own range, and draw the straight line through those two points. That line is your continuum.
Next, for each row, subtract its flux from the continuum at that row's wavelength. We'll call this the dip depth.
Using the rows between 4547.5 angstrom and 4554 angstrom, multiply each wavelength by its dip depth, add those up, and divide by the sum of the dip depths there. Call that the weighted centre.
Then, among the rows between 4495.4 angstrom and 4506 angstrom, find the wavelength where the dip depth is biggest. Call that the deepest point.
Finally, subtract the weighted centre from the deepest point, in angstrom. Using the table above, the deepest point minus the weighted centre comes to -53.4 angstrom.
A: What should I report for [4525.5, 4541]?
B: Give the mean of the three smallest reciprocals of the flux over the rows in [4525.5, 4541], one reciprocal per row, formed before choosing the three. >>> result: 0.045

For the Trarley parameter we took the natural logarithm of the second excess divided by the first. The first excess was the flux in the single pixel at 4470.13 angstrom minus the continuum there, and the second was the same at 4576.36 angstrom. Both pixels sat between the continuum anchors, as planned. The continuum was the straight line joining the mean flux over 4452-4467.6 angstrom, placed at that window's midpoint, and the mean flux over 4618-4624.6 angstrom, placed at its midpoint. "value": -0.6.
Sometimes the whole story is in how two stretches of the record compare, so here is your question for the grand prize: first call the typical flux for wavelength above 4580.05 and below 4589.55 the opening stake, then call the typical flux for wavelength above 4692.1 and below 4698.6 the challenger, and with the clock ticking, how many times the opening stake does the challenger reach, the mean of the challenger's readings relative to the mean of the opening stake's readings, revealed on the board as 1.12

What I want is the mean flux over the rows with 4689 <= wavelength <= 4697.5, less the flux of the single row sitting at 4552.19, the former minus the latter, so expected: 1.7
